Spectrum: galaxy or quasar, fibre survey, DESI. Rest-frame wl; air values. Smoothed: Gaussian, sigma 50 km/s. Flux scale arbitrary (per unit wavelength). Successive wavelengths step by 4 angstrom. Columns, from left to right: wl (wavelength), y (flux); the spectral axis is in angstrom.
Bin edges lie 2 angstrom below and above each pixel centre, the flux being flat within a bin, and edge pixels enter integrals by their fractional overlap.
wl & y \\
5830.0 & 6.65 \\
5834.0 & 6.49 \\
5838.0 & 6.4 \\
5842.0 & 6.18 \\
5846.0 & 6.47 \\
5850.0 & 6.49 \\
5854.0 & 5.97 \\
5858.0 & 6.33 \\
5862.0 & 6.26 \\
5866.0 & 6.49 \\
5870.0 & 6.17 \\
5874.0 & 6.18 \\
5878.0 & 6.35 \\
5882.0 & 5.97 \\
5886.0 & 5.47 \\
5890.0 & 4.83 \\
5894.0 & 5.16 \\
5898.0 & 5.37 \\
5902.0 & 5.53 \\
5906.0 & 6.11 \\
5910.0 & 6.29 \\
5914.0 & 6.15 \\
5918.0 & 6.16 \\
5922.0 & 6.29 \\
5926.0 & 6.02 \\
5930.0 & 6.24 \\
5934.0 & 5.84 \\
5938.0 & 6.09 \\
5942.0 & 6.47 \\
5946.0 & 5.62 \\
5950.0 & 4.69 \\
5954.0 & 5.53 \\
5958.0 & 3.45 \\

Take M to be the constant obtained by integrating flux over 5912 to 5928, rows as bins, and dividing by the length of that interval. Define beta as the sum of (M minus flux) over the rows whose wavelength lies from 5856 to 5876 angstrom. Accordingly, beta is -0.7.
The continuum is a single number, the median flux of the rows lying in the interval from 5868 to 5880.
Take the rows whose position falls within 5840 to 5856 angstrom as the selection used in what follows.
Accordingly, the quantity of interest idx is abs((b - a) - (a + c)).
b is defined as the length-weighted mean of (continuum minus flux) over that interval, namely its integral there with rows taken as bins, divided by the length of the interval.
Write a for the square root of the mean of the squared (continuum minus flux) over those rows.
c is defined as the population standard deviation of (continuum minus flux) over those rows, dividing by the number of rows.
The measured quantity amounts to 0.8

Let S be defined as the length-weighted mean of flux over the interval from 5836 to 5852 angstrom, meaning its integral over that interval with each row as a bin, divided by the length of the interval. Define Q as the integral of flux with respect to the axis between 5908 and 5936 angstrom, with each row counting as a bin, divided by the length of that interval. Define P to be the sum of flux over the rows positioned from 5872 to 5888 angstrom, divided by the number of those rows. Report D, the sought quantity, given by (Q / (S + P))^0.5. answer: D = 0.704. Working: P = 6.0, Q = 6.14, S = 6.4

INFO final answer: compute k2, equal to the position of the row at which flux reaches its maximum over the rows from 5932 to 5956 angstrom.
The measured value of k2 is 5942.0 angstrom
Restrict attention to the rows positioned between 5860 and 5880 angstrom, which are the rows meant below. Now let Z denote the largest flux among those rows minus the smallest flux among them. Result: 0.3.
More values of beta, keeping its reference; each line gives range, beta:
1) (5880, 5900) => 4.0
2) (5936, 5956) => 2.4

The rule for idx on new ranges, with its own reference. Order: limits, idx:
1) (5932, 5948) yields 0.9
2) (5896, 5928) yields 0.9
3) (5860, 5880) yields 0.6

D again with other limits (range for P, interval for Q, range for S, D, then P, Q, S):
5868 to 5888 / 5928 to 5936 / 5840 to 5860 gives 0.700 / 6.0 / 6.04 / 6.3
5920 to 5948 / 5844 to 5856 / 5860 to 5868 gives 0.712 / 6.1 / 6.31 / 6.4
